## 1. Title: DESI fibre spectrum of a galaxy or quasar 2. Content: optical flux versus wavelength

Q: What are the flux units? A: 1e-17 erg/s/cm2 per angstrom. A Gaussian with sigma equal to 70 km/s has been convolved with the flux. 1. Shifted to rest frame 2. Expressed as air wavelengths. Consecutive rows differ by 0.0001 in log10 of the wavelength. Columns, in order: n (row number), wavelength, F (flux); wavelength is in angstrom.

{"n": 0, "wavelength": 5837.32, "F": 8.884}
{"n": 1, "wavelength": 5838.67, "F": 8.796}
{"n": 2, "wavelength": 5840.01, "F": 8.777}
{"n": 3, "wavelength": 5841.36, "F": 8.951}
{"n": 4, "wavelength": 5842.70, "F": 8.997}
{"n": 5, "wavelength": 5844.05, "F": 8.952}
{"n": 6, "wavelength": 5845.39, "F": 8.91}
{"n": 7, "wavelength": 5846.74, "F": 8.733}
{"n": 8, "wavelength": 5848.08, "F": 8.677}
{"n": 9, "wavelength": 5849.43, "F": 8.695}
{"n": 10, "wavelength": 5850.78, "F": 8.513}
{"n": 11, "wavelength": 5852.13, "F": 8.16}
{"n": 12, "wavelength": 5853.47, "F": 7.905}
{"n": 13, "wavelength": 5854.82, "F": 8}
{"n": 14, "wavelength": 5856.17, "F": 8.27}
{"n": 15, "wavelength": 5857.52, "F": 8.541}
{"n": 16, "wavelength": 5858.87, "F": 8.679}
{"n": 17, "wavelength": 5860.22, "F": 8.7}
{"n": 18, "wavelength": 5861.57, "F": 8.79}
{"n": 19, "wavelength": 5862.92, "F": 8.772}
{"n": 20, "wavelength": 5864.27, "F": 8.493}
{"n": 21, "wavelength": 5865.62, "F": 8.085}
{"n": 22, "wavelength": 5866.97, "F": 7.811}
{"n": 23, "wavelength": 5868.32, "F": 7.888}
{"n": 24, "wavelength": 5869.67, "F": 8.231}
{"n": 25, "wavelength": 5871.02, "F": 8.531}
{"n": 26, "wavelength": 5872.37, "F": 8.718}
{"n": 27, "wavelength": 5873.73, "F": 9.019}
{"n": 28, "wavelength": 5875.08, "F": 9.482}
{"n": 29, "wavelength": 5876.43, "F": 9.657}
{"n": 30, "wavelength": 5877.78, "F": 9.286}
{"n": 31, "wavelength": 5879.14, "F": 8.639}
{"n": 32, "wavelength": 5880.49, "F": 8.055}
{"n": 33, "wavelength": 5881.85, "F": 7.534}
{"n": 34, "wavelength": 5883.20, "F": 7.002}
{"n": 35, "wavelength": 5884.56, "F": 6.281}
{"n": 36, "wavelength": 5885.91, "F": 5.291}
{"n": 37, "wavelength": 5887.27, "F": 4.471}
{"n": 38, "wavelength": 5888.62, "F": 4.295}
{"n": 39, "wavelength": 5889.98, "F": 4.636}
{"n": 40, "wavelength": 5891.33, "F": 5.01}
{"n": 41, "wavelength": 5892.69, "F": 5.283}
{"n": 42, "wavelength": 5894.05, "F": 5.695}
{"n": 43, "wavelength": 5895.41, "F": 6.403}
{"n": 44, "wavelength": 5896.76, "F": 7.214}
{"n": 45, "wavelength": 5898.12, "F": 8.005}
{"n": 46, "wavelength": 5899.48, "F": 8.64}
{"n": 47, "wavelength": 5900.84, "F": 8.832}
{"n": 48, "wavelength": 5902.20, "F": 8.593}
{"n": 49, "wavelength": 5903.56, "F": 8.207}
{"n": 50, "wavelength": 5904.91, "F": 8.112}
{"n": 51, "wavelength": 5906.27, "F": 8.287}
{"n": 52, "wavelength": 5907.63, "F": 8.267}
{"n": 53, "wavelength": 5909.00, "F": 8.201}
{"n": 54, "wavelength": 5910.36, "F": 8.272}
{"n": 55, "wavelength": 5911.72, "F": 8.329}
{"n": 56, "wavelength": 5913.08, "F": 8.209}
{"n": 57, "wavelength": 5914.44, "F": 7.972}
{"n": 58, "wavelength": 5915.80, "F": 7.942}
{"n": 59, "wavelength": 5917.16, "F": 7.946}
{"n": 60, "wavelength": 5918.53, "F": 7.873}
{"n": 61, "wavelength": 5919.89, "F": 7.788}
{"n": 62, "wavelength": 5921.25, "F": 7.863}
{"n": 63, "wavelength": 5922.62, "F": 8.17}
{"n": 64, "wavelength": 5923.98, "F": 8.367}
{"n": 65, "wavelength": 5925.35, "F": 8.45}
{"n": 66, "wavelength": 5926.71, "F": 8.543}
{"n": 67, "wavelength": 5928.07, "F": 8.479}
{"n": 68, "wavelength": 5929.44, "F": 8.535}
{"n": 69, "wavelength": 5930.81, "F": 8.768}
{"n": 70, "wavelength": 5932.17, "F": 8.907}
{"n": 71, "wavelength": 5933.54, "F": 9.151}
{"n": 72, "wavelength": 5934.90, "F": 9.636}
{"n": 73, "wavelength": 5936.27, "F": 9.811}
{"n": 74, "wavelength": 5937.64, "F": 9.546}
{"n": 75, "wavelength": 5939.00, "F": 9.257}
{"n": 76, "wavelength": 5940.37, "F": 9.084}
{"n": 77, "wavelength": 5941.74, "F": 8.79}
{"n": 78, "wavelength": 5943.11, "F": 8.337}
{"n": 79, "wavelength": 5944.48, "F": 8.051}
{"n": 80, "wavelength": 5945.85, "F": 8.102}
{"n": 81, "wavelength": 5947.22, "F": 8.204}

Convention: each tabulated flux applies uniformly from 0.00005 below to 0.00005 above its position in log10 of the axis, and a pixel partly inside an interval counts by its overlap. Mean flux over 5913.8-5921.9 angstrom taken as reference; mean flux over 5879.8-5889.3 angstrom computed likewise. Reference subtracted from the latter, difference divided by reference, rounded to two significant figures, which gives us -0.22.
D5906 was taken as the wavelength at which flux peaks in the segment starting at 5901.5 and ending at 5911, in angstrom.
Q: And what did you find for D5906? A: 5902.20 angstrom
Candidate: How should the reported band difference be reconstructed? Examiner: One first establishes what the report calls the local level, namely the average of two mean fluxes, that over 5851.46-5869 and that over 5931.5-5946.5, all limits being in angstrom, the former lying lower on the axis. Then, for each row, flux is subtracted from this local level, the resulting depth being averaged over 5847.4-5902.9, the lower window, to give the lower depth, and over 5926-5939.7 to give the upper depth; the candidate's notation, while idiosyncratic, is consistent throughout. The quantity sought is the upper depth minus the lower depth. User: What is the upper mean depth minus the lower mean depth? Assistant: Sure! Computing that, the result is -1.3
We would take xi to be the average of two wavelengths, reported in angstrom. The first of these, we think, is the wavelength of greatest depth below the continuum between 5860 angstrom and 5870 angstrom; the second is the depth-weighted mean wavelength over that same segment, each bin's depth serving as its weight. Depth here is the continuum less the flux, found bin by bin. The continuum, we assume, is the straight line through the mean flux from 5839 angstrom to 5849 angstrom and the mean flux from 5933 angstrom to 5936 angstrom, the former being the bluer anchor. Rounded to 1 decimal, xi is 5866.7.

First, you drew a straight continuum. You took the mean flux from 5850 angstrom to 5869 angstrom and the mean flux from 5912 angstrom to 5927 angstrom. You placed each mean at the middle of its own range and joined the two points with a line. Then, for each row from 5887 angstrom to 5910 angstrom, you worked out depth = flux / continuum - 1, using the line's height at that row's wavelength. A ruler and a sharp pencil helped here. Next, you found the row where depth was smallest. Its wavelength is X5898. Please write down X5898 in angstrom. 5888.62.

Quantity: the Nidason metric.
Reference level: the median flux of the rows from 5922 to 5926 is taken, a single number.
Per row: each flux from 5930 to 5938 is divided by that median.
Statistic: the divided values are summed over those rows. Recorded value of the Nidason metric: 6.7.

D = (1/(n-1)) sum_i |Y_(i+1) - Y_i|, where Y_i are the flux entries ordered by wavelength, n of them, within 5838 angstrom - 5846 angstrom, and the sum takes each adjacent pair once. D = 0.07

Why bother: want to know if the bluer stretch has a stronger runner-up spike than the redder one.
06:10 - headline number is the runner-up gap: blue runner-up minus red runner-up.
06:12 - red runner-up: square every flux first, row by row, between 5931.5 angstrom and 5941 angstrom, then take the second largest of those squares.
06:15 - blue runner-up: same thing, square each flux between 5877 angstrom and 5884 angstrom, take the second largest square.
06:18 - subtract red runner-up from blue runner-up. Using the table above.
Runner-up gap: -18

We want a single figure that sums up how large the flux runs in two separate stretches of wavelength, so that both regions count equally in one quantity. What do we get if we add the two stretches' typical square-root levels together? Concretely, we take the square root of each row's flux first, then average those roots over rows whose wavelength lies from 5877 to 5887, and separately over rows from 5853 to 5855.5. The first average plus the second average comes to 5.5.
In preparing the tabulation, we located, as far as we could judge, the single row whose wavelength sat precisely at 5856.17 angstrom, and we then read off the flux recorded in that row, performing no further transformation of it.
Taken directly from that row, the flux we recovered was 8.27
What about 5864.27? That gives 8.493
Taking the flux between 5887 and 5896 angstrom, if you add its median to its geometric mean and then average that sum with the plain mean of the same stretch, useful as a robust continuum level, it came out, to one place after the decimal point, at 7.6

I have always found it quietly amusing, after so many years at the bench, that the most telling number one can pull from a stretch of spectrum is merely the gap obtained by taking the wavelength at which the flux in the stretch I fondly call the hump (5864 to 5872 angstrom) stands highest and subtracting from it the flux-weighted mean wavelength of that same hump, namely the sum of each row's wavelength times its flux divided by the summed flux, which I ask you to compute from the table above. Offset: 3.4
